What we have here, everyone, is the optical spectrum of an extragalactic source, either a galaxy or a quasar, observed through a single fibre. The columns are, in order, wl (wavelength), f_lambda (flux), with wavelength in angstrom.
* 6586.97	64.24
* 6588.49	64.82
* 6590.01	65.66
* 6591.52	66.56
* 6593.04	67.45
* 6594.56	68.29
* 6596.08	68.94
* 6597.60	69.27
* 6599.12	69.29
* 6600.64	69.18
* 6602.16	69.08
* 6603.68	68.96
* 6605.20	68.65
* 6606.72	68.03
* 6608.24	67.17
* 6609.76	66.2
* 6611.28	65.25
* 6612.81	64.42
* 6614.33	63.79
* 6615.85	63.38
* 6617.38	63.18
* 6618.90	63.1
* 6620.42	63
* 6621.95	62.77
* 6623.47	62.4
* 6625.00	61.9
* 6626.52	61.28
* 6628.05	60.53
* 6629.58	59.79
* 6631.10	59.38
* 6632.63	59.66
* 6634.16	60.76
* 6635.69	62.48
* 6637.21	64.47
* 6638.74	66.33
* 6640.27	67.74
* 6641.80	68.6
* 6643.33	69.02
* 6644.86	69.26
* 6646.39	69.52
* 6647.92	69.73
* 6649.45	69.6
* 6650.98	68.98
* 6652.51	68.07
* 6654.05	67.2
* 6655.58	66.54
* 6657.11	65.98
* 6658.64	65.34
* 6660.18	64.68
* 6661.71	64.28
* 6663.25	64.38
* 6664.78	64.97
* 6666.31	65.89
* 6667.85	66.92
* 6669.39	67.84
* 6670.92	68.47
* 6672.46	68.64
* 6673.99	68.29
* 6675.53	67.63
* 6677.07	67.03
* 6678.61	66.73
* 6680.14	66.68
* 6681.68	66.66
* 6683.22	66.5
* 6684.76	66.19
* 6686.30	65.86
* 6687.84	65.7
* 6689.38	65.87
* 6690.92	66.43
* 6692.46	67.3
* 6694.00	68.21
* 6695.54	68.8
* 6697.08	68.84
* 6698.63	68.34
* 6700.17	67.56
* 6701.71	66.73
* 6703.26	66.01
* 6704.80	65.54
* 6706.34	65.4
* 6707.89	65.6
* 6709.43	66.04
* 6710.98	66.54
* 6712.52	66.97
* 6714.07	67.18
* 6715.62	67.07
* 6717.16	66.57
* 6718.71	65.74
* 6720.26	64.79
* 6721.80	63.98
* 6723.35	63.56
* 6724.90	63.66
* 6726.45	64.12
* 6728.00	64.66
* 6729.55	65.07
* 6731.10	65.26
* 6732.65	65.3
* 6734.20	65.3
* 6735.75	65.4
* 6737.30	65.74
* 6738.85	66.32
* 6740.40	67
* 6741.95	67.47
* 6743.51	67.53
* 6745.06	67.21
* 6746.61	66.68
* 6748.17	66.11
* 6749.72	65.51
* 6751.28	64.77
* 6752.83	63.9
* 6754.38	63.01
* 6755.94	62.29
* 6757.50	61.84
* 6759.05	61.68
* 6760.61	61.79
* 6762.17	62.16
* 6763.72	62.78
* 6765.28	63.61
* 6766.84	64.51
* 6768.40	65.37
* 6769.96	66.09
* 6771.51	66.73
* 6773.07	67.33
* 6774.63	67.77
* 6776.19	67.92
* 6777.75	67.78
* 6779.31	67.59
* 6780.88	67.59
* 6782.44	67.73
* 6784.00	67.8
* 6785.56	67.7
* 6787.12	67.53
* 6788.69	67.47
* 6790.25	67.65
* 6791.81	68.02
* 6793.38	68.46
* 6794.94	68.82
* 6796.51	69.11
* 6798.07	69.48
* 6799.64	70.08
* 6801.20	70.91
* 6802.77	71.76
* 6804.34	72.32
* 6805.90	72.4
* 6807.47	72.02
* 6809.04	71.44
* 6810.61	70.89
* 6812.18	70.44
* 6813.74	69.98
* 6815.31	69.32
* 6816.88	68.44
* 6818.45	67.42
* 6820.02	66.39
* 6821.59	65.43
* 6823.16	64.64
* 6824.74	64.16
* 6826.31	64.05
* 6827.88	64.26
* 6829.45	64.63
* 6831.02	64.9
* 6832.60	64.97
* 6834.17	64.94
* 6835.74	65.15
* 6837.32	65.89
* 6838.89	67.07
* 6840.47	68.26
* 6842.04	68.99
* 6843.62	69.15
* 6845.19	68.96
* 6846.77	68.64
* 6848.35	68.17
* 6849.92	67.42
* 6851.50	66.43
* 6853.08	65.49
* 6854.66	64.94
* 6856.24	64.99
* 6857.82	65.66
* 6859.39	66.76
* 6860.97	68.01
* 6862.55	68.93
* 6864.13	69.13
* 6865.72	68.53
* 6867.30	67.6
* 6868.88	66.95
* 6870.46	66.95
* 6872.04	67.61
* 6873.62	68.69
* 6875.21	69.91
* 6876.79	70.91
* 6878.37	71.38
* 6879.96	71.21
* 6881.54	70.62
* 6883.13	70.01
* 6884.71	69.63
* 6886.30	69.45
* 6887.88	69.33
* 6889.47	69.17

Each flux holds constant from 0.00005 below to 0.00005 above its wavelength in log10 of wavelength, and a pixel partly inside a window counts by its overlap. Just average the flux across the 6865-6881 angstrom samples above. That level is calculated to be 69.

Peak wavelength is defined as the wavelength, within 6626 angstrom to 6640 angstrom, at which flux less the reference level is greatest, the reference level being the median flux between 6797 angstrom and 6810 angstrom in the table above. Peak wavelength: 6638.74 angstrom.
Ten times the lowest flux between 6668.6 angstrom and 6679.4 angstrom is 667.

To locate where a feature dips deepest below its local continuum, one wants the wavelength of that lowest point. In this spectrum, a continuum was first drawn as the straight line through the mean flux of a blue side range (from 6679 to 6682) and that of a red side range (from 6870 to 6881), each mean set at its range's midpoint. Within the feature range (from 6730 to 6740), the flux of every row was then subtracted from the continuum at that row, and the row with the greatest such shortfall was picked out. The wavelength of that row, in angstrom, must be 6734.20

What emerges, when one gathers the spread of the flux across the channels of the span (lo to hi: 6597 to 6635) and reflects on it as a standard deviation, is 3.4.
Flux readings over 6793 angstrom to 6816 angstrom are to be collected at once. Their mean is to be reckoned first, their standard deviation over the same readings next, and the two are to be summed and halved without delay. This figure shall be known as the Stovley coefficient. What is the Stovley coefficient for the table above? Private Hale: 35.9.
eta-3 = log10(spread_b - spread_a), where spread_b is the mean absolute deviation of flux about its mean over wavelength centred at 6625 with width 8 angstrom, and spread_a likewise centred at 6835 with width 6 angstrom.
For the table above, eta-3 -0.43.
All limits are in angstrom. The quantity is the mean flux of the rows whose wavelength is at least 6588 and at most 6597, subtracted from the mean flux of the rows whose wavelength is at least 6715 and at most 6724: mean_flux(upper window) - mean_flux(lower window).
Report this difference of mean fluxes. -1.7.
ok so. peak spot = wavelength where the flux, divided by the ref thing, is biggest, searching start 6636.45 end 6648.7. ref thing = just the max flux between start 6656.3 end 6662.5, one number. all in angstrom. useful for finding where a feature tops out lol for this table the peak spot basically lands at 6647.92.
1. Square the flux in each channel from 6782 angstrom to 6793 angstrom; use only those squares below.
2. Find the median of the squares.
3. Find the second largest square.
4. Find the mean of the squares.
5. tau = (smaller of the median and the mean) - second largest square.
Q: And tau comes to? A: -14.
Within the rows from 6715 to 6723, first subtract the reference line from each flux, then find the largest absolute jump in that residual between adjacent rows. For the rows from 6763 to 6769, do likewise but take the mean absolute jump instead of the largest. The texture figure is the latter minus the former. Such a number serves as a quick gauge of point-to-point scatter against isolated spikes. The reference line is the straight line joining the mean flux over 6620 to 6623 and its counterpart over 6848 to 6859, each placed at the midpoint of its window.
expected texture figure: -0.1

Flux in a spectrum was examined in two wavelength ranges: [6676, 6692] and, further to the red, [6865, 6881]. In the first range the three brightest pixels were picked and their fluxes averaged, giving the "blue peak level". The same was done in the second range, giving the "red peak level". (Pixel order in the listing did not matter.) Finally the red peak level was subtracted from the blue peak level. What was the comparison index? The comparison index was -4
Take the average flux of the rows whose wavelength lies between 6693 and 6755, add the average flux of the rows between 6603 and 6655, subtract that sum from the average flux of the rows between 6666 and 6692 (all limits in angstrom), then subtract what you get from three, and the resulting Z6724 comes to 67.2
